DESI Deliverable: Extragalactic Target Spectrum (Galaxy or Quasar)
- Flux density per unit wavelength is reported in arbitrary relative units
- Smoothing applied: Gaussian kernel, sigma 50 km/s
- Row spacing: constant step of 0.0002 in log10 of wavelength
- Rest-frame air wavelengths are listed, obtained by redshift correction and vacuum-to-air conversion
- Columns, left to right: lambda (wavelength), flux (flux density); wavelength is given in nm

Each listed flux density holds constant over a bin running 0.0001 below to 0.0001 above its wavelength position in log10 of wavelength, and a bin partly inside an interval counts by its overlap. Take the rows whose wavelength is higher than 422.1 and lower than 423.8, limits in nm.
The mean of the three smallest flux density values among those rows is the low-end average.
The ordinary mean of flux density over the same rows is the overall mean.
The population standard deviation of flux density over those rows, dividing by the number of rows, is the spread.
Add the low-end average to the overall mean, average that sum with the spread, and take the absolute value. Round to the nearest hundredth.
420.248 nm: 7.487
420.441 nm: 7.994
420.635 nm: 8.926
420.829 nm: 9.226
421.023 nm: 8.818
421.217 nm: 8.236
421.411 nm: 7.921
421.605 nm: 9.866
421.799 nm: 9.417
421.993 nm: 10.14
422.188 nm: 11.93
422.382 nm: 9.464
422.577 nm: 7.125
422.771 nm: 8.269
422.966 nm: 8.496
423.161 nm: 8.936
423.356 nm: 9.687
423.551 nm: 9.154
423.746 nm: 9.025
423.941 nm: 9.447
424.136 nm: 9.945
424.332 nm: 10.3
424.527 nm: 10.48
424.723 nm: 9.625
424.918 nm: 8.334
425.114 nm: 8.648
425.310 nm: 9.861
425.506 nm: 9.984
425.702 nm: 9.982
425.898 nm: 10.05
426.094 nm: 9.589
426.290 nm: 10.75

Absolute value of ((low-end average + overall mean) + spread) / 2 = 9.15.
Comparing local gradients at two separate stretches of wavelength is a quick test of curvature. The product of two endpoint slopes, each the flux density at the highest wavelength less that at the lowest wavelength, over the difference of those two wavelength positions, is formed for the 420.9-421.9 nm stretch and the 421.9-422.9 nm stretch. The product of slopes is -1.9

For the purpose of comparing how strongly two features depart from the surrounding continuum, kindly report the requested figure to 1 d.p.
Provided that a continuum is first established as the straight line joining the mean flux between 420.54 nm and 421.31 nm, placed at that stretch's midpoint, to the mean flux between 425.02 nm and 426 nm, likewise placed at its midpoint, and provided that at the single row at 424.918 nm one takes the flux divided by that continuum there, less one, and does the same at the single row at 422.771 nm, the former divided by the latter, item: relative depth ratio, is 1.3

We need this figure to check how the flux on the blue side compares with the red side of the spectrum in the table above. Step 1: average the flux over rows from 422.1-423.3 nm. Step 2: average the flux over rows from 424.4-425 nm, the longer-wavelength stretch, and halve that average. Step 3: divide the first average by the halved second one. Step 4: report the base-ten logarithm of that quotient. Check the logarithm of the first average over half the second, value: 0.28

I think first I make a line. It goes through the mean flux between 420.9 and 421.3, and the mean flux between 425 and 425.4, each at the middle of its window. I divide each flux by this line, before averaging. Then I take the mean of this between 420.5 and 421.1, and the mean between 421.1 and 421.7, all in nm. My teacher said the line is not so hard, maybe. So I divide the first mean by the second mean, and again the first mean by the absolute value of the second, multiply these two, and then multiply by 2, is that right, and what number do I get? 2.2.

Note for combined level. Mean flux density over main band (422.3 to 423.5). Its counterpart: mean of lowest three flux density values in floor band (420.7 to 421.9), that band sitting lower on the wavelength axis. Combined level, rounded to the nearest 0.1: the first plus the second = 17.0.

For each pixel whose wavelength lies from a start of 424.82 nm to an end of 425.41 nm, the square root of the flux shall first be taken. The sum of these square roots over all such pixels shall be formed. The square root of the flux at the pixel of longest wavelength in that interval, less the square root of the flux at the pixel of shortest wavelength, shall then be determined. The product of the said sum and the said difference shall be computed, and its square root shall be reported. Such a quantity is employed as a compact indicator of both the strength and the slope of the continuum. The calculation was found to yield 1.5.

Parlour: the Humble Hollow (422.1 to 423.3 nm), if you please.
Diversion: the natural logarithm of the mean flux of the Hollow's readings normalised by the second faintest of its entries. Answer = 0.089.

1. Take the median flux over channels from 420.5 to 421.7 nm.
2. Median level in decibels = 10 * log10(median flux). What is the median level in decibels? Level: 9.48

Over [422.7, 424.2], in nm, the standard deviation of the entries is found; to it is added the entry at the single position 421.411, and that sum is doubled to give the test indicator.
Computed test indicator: 17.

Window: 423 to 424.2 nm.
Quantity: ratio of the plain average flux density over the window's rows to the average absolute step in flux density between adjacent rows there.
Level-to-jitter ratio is 20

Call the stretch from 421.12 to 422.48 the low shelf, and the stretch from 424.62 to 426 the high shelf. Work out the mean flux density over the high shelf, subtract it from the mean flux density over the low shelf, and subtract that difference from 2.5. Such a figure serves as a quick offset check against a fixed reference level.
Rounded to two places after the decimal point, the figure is 2.43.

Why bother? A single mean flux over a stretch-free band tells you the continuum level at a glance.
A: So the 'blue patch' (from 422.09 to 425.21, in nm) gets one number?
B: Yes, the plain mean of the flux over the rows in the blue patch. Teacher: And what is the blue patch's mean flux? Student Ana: 9.3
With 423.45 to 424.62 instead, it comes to 9.7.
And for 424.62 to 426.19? 9.5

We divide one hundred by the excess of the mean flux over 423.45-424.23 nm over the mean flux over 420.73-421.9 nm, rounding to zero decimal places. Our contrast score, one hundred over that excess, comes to 209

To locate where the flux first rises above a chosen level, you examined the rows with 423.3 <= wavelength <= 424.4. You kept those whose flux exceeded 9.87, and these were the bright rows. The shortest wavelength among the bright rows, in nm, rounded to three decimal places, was 424.136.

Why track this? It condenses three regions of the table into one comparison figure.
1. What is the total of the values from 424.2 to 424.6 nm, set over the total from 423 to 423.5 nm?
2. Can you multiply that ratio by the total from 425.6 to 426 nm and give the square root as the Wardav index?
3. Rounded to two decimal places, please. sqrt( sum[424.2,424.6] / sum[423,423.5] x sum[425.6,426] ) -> 4.73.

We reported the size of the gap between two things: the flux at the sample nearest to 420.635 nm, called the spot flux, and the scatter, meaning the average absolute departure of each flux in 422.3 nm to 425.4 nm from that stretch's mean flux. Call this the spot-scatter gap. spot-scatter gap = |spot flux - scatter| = 8.2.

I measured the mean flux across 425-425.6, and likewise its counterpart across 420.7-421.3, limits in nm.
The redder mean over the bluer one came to 1.08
